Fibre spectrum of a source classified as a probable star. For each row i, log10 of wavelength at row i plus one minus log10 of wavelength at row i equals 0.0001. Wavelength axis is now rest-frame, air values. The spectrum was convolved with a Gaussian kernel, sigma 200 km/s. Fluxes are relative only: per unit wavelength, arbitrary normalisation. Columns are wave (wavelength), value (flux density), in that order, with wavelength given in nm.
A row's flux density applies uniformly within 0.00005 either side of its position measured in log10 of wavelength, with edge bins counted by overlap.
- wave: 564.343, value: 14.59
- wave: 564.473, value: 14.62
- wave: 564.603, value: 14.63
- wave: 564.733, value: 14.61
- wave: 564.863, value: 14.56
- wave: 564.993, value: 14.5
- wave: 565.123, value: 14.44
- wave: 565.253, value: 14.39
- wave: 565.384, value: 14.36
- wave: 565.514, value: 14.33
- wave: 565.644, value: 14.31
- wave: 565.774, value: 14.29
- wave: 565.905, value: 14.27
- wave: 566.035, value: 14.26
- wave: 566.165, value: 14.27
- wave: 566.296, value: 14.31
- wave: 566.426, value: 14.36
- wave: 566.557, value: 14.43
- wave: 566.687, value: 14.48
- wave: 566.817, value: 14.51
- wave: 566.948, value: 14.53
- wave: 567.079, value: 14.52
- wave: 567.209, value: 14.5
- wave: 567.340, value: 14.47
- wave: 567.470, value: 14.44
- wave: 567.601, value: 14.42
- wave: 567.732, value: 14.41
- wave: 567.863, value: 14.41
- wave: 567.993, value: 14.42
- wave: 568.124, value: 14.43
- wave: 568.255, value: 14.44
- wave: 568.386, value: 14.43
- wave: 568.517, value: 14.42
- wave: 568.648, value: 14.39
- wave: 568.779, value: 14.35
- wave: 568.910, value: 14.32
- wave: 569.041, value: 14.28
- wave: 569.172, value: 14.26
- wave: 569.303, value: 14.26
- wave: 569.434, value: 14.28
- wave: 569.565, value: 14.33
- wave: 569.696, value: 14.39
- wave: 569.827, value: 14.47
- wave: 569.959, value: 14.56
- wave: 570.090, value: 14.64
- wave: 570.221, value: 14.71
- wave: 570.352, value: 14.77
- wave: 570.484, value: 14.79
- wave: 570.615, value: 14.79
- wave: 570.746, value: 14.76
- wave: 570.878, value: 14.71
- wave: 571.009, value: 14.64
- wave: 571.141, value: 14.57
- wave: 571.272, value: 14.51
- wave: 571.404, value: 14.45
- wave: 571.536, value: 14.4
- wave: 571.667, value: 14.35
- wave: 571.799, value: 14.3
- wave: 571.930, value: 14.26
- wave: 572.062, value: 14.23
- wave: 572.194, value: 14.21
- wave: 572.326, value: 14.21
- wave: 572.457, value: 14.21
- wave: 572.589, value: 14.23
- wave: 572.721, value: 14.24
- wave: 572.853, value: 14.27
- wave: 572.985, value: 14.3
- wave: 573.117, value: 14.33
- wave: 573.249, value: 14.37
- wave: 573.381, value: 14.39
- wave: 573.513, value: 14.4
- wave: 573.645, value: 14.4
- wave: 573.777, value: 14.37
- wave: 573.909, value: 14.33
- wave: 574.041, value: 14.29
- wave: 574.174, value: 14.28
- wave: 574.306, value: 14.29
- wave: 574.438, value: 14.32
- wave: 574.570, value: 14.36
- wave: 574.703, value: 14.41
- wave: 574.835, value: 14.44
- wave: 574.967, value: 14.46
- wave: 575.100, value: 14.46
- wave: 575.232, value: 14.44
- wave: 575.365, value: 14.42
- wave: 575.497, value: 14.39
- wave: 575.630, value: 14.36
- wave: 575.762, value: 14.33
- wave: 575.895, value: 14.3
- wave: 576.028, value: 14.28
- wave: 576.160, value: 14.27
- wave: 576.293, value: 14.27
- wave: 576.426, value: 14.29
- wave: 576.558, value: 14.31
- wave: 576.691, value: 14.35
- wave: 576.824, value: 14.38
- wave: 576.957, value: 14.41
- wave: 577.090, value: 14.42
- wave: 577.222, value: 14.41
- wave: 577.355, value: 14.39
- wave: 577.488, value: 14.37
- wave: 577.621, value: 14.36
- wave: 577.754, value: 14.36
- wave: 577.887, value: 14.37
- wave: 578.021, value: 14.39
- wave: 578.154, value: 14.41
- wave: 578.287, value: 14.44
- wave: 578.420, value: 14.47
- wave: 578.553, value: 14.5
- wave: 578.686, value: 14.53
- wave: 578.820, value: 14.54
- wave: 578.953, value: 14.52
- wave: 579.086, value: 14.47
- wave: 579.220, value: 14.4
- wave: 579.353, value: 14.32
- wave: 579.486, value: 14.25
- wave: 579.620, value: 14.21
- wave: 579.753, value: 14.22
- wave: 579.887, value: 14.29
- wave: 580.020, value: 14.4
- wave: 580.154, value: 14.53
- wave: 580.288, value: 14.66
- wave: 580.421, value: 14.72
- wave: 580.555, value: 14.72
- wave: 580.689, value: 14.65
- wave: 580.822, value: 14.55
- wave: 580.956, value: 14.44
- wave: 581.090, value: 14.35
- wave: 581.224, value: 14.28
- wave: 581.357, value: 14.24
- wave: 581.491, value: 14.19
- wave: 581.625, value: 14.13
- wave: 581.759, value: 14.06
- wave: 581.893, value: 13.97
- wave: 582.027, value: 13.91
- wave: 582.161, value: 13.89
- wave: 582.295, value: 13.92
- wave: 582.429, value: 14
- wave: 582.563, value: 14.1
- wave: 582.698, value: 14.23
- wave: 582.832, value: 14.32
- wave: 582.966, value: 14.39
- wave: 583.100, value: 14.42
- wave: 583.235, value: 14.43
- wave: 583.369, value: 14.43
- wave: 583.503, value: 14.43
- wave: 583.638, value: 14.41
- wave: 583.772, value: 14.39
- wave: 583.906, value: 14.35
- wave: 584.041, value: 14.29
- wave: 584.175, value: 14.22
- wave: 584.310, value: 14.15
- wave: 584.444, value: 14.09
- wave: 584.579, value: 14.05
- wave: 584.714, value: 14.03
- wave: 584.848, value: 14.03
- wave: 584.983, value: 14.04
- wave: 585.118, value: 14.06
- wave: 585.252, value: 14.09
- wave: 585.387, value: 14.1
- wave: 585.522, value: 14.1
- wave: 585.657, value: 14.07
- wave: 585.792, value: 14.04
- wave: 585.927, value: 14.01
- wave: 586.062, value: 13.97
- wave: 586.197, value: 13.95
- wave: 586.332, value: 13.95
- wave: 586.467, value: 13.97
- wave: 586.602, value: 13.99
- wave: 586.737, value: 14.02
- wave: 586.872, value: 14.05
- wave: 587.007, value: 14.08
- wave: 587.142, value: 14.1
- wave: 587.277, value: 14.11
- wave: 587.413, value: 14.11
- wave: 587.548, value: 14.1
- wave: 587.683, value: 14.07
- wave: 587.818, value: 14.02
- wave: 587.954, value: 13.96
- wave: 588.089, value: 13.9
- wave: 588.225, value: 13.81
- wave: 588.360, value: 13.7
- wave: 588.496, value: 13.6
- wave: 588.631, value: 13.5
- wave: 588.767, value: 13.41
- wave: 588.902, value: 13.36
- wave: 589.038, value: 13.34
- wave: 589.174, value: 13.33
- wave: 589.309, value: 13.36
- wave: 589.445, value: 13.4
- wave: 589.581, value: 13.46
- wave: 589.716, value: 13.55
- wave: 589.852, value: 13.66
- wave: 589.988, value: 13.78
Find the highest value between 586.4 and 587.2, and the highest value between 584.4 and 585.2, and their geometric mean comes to 14.1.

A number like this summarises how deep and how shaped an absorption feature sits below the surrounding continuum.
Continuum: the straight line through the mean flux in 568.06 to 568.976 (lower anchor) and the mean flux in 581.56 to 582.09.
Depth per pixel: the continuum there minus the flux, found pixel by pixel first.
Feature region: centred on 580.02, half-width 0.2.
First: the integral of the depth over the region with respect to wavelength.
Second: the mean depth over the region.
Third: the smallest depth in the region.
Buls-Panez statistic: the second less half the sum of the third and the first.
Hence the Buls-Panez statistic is -0.038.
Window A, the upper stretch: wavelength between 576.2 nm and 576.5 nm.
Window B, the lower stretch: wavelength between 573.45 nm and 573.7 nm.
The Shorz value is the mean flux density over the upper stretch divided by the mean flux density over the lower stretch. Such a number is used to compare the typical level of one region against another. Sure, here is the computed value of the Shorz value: 0.99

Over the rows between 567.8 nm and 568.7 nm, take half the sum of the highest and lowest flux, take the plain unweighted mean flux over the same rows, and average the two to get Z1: 14.4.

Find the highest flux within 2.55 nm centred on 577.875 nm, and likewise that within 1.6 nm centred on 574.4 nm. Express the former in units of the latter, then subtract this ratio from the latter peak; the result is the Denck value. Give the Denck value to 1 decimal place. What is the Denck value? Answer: 13.5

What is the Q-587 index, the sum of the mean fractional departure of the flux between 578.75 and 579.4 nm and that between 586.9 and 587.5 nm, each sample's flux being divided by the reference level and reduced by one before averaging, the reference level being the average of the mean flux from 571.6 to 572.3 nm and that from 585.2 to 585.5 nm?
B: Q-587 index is 0.01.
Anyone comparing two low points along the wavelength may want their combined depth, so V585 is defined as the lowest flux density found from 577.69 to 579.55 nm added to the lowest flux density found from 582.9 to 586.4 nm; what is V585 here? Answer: 28.2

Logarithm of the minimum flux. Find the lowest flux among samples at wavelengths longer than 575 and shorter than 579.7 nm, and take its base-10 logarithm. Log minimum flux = 1.15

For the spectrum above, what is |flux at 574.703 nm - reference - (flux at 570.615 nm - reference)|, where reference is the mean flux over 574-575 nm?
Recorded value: 0.38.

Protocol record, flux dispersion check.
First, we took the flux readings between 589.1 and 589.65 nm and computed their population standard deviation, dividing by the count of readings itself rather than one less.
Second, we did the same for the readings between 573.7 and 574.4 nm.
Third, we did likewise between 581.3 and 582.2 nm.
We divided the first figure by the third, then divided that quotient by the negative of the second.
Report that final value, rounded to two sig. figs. -11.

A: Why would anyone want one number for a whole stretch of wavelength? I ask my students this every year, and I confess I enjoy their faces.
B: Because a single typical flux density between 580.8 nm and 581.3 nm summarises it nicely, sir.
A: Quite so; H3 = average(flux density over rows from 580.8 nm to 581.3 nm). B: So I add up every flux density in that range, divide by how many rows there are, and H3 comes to 14.4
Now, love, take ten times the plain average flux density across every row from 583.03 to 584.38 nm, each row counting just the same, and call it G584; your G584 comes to 144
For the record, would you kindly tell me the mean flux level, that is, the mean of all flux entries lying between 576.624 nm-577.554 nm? 14.4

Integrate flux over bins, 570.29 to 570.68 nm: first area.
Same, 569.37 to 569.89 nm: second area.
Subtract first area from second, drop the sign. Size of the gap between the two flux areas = 1.7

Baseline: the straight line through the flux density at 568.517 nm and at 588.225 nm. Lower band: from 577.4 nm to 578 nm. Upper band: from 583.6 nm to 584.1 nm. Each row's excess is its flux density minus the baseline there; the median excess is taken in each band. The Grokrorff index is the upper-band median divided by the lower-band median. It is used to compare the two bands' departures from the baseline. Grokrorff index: 1.9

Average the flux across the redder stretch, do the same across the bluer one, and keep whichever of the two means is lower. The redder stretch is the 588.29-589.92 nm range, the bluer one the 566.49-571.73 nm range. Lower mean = 13.5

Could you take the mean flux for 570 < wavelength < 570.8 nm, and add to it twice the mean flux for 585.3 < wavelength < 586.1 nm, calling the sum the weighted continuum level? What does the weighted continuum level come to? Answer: 42.8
